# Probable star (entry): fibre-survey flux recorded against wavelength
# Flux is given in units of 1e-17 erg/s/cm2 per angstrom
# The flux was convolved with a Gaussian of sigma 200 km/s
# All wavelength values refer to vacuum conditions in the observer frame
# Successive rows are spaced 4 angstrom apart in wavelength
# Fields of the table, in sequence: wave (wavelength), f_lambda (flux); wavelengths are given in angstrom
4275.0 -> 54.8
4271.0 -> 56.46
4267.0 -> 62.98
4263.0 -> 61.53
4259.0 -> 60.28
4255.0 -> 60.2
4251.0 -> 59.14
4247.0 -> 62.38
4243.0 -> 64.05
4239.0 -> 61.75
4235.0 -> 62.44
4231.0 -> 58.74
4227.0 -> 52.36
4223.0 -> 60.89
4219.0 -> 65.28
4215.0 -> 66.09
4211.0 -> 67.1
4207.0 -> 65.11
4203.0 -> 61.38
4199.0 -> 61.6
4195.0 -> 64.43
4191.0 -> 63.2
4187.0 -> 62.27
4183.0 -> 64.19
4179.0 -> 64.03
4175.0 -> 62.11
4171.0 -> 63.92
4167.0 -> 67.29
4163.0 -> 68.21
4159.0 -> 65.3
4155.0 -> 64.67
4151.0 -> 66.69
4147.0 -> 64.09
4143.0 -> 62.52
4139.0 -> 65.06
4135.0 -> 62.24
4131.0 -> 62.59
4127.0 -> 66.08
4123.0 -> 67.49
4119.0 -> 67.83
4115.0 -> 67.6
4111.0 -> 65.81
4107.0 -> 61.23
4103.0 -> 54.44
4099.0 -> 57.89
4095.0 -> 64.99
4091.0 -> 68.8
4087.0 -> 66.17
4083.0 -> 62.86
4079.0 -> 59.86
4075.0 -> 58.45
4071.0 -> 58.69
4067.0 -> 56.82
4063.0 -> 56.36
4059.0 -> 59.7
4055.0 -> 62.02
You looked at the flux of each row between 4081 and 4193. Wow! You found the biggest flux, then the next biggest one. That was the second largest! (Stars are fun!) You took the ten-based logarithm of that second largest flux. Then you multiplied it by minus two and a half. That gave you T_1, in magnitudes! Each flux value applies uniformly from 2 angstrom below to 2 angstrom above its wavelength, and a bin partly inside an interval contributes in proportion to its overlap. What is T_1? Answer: -4.58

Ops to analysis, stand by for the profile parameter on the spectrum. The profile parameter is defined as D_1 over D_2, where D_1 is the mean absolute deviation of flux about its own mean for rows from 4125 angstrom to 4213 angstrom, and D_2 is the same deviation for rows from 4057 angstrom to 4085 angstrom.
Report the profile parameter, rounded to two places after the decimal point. 0.99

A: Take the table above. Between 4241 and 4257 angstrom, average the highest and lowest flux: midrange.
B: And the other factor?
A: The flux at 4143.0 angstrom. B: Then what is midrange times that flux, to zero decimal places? 3851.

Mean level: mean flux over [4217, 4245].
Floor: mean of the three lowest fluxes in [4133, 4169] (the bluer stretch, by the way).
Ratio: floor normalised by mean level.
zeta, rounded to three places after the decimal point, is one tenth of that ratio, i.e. 0.104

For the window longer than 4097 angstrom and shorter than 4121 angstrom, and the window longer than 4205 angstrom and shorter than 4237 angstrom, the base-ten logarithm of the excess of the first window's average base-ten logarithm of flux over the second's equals -2.9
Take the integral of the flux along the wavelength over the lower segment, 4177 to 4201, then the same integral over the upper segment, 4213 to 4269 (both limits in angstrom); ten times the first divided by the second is 4.4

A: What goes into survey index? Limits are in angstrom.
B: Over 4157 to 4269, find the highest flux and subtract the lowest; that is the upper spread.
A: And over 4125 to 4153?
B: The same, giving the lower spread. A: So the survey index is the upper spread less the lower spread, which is 11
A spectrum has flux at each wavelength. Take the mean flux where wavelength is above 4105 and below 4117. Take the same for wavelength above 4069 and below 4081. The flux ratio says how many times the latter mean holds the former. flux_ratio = 0.91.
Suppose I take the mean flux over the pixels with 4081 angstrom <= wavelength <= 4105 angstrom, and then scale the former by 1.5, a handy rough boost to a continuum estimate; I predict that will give 94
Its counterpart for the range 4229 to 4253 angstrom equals 92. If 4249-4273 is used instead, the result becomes 90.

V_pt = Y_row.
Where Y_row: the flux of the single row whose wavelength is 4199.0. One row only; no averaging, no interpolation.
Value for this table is 61.6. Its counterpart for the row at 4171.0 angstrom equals 63.92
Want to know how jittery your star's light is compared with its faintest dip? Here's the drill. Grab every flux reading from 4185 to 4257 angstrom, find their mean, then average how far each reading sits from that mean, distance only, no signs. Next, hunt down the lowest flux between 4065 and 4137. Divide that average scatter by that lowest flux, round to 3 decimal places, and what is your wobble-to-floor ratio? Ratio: 0.043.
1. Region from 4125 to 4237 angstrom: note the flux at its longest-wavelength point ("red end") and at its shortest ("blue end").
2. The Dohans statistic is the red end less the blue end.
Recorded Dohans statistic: -3.6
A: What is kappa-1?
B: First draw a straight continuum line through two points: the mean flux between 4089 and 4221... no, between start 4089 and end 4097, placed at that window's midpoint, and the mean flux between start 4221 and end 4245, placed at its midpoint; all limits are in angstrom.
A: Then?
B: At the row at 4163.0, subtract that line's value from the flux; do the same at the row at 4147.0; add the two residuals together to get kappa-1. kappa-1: 5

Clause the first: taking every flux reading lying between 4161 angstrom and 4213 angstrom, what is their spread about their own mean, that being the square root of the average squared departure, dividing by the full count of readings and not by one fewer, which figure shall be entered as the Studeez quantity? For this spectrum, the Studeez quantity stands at 2.1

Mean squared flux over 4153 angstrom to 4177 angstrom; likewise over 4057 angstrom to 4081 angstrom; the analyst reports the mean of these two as 3832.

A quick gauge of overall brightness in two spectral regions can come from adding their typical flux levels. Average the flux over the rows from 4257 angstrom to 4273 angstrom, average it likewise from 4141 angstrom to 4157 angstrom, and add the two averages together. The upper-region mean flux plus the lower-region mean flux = 125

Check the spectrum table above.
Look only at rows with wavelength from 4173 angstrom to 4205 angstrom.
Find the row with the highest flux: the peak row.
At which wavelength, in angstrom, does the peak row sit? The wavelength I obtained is 4195.0 angstrom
